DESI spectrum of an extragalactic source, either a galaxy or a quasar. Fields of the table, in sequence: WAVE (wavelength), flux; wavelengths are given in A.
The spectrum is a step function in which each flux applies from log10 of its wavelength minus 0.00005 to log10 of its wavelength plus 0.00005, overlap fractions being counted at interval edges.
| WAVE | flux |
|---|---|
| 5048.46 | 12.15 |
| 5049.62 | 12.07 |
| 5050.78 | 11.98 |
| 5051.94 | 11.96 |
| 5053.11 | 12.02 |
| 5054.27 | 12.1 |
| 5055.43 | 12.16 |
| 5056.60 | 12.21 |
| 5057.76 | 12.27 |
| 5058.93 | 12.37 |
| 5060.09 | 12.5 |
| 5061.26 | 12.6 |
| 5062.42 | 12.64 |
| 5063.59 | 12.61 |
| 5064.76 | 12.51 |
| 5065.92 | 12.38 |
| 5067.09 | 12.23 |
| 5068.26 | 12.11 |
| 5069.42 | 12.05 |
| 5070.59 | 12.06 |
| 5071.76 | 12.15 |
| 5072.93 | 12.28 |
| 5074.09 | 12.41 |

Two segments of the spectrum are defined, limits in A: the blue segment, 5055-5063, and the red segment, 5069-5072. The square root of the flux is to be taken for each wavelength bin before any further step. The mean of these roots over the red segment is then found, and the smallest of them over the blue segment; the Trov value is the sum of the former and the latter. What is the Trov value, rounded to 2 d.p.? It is 6.96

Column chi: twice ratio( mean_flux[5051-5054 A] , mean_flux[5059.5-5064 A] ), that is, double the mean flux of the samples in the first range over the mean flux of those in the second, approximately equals 1.91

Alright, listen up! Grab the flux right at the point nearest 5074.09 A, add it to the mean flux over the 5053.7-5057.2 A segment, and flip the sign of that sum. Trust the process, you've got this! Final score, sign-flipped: -24.6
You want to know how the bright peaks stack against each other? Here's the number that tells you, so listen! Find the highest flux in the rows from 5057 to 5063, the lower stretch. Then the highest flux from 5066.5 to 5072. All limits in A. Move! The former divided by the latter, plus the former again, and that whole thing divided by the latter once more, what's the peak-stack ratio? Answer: 1.118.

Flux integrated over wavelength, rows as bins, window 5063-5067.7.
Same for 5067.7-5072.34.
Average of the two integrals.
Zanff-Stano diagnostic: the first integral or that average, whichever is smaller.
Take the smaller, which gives 57.2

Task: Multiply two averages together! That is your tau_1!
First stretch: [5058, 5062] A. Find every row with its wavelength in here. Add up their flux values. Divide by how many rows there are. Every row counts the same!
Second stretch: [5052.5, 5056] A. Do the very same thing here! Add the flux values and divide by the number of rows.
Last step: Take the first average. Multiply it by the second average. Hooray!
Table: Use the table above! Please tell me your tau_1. 151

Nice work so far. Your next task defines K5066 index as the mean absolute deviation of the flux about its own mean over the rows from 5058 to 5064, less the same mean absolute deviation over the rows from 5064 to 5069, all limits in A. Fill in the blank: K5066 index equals -0.05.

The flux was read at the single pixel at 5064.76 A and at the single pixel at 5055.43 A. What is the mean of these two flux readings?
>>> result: 12.3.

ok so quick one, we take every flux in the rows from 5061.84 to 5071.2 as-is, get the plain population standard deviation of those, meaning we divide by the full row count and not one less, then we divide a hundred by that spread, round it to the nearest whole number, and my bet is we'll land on 437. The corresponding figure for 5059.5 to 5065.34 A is 1774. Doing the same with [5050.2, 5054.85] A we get 1865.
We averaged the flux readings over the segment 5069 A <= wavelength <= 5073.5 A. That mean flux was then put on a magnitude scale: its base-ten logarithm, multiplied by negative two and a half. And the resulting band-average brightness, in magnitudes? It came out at -2.71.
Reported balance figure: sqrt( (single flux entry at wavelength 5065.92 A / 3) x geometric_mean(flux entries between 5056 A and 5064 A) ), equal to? 7.17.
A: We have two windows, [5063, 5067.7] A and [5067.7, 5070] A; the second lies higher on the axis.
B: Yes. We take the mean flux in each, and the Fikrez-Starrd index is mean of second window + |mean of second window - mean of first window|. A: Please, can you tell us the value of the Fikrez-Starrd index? 12.4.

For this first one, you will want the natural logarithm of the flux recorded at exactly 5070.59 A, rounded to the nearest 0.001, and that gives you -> 2.490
